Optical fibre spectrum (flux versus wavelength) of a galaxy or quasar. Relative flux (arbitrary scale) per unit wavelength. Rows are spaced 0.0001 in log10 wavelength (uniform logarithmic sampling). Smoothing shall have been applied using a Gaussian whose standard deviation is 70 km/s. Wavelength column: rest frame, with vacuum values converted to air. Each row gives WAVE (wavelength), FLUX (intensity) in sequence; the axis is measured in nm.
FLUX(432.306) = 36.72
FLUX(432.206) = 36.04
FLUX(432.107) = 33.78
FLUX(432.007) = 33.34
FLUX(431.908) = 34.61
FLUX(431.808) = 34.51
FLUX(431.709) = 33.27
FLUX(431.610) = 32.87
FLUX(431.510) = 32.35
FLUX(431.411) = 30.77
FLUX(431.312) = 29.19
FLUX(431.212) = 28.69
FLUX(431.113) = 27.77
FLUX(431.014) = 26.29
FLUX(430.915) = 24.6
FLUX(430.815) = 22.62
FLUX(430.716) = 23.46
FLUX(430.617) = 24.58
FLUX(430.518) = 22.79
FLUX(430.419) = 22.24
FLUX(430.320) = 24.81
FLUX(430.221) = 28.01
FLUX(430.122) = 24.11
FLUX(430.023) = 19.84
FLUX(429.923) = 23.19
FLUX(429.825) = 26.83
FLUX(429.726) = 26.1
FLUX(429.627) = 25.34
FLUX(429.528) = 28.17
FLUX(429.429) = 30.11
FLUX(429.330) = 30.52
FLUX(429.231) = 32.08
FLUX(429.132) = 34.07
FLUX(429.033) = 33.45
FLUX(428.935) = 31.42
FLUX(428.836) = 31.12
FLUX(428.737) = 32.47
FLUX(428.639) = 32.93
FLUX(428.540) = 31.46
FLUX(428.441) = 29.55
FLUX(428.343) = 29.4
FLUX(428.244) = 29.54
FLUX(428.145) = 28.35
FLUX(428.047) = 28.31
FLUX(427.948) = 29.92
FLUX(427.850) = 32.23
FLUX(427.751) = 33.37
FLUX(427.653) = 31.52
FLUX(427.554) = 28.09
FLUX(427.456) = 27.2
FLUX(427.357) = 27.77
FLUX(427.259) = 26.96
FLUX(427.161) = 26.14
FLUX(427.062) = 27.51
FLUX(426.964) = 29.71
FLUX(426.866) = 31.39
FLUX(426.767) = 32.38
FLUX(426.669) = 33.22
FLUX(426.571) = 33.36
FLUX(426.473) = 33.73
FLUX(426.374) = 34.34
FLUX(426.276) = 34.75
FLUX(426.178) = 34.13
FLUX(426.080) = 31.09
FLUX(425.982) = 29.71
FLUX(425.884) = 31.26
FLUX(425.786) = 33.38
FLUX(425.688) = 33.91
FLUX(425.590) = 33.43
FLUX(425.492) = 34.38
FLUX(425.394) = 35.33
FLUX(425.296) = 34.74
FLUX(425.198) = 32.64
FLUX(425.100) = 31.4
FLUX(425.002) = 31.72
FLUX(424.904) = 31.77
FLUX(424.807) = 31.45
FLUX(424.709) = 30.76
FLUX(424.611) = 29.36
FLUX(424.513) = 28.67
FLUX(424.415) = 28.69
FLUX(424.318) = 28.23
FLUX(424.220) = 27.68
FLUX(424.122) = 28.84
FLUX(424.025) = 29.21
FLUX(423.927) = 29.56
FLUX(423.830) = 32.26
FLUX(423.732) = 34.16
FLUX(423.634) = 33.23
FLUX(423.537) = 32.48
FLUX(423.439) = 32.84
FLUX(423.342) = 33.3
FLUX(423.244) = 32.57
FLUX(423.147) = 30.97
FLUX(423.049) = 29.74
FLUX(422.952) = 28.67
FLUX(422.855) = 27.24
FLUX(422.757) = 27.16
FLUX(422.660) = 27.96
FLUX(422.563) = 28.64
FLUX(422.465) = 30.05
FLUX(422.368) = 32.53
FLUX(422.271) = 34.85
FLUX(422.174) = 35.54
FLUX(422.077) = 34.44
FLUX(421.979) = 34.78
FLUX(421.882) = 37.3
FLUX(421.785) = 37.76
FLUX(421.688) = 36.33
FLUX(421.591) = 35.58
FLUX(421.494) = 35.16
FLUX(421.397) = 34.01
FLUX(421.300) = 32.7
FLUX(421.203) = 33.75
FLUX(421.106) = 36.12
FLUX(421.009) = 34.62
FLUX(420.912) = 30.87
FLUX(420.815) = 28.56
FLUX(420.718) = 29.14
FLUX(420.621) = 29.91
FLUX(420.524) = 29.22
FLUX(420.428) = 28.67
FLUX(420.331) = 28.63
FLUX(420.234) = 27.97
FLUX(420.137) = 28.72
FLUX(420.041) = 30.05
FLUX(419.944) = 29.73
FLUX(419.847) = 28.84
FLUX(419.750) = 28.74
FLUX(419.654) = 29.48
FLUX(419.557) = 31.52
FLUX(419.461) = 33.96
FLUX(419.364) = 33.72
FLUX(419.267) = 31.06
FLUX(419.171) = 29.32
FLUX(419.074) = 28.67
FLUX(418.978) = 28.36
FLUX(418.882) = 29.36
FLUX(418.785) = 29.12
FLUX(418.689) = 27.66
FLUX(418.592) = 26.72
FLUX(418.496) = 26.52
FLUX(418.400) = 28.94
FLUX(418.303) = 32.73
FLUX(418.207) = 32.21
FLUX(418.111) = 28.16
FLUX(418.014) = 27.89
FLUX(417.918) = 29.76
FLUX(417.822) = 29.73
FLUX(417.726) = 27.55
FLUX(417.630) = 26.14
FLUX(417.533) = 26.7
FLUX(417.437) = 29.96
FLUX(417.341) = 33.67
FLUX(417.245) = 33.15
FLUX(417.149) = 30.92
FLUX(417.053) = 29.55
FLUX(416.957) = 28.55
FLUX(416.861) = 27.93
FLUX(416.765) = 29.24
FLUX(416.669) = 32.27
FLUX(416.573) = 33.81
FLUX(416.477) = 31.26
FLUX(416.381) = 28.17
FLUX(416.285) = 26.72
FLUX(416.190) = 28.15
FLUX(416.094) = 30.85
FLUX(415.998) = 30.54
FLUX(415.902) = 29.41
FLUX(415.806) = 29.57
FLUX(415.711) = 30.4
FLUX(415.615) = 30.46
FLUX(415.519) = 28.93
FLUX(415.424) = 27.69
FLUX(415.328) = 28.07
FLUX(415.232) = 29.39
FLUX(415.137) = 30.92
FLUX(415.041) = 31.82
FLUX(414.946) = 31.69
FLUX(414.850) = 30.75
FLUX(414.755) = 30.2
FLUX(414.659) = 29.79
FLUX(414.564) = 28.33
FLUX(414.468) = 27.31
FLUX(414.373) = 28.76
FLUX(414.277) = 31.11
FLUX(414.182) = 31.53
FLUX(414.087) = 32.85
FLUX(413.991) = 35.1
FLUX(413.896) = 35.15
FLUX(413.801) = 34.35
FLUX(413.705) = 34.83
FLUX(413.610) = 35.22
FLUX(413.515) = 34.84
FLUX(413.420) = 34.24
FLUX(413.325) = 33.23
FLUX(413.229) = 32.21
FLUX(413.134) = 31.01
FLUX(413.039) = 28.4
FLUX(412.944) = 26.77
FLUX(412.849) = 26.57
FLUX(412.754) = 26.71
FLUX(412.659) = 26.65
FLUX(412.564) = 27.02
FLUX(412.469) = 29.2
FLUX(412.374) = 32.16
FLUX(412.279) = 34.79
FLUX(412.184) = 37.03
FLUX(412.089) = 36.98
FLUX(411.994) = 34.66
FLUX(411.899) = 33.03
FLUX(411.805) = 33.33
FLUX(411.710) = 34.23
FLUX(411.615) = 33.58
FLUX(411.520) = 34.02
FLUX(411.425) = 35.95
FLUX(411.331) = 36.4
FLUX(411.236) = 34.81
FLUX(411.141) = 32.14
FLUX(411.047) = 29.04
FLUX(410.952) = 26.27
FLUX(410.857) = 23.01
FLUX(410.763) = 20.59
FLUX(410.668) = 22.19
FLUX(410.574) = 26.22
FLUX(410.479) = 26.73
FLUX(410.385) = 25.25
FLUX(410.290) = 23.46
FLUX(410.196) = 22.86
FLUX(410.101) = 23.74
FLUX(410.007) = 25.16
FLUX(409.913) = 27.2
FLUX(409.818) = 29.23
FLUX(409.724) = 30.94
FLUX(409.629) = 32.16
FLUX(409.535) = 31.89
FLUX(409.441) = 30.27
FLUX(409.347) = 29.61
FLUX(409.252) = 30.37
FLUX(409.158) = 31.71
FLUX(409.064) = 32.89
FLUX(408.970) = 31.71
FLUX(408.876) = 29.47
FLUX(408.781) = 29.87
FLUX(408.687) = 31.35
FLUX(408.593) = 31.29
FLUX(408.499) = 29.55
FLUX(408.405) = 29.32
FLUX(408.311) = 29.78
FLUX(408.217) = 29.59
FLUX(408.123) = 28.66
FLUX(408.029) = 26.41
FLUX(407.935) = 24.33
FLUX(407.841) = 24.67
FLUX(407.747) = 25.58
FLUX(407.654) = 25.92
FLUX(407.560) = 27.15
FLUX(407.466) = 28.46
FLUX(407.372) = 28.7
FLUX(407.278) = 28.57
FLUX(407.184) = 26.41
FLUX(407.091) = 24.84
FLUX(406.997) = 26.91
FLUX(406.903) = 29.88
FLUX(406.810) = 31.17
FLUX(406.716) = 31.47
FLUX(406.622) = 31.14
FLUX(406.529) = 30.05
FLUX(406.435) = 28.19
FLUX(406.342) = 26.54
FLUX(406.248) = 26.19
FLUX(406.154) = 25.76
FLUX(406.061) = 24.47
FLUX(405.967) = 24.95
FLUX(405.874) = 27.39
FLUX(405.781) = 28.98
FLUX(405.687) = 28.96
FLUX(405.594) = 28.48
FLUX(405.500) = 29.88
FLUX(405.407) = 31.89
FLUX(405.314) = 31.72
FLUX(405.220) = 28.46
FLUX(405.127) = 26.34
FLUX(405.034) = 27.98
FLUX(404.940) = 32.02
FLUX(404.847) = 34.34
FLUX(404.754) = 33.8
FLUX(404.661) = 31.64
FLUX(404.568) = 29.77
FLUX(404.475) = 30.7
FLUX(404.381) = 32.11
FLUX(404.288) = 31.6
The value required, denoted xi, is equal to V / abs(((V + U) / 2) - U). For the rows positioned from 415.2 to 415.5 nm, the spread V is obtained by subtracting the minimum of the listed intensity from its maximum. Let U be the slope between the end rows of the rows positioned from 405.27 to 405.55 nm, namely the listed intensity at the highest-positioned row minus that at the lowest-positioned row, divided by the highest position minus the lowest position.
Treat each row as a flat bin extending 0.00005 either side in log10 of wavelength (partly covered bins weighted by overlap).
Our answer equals 0.29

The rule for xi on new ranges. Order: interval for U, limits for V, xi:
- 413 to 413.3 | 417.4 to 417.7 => 0.47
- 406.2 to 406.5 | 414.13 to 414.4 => 0.70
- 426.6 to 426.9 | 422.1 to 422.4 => 0.49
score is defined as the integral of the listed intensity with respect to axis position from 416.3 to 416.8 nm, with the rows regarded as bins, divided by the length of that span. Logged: 30.7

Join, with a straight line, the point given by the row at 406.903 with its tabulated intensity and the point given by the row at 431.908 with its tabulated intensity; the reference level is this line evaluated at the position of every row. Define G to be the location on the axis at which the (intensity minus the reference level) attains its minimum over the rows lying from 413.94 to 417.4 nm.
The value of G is 416.285 nm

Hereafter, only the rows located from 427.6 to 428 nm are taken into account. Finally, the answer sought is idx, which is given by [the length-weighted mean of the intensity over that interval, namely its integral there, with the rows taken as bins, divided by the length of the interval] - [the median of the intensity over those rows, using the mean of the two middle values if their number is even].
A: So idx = -0.2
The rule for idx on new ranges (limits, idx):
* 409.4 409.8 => -0.2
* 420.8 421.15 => 0.1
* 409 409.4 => 0.1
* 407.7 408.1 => 0.4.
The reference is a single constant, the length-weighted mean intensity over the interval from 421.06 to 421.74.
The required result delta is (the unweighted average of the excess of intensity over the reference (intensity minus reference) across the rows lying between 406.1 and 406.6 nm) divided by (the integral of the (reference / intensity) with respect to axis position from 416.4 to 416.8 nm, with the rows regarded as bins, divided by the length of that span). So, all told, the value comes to -7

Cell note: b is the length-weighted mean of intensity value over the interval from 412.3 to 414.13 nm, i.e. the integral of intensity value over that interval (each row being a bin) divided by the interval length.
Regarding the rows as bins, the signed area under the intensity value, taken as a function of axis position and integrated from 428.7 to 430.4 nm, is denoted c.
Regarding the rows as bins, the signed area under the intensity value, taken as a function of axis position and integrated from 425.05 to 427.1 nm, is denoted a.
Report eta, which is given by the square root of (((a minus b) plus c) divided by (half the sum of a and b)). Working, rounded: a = 67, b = 31.4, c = 48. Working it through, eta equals 1.3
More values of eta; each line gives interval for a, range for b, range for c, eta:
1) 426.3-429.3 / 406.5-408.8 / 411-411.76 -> 1.2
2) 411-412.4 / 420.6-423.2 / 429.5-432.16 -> 1.5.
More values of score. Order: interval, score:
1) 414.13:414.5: 29.9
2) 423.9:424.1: 29.3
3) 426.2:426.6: 34.1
